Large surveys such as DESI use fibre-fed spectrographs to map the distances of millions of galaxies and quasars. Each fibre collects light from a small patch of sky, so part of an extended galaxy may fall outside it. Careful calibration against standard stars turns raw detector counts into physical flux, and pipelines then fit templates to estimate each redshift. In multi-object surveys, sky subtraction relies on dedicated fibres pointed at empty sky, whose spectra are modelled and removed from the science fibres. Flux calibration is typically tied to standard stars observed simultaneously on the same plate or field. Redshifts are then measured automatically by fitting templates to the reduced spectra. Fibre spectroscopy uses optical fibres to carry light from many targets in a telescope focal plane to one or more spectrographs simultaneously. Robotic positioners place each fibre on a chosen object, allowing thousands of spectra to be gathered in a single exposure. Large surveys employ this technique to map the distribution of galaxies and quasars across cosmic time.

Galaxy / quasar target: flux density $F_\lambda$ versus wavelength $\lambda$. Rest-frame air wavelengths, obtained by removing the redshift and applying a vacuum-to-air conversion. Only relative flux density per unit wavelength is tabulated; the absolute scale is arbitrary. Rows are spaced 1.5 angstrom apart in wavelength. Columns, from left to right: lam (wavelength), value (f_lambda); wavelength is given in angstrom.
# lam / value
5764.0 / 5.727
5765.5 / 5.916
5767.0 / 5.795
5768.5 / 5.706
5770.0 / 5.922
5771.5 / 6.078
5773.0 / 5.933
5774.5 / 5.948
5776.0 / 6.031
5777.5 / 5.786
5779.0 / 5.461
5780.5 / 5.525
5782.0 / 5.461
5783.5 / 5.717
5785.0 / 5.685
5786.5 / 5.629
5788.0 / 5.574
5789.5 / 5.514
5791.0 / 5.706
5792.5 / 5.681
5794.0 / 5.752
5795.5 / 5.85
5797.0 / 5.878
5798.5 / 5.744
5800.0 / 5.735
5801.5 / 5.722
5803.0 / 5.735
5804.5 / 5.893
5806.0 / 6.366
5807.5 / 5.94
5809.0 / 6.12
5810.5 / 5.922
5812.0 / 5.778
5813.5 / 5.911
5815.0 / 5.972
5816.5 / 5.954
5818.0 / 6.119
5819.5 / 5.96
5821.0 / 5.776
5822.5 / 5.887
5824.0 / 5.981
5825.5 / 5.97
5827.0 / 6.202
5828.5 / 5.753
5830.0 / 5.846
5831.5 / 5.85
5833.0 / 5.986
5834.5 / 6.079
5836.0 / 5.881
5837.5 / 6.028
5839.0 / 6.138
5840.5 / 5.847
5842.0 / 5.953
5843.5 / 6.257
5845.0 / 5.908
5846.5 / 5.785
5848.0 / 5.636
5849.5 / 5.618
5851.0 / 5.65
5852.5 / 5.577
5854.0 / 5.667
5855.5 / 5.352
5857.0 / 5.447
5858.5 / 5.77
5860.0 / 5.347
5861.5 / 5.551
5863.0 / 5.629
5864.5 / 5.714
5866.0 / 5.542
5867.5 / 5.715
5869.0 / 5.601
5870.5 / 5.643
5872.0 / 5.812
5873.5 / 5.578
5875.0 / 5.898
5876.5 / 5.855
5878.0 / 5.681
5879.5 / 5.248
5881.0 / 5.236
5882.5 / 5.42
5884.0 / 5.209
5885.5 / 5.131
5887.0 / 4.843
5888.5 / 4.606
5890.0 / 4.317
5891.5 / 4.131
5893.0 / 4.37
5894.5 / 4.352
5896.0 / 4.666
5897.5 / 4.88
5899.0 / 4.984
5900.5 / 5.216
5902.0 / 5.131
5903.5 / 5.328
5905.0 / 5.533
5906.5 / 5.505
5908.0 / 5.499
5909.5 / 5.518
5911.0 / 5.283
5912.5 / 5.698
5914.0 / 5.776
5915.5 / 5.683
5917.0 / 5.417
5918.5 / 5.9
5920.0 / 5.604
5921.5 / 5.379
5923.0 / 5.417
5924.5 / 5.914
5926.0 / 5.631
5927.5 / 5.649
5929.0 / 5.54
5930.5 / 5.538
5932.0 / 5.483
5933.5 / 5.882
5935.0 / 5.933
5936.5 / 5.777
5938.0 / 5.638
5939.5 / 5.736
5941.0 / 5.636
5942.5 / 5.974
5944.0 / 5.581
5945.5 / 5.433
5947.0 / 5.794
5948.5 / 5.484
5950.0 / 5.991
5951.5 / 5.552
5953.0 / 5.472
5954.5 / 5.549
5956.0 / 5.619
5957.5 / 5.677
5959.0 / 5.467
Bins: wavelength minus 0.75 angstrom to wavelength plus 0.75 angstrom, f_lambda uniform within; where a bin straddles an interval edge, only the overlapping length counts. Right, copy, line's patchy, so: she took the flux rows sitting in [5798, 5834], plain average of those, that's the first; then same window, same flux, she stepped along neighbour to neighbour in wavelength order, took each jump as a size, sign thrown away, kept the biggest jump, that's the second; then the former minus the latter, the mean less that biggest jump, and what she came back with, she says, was 5.45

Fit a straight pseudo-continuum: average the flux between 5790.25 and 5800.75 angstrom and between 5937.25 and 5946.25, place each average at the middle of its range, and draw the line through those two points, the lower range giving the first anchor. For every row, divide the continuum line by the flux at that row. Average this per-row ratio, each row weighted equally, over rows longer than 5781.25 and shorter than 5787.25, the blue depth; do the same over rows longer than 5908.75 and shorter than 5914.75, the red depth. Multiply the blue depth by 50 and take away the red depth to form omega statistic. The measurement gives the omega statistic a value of 50.3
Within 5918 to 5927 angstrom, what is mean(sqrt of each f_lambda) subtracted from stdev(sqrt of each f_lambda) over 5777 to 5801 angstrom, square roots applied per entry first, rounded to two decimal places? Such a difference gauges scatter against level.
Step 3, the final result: -2.35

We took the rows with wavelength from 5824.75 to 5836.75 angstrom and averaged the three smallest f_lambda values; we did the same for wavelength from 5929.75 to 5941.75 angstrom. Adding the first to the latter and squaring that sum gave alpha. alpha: 129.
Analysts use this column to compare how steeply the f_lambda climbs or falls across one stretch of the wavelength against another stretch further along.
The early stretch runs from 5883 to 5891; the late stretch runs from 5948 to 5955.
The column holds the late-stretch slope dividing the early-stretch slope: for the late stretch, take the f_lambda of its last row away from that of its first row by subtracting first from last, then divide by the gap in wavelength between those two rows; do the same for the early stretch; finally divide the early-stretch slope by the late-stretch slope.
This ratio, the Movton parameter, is -13.7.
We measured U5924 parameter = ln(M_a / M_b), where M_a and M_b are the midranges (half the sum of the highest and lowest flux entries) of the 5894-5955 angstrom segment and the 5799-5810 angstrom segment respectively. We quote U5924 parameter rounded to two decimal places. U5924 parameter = -0.16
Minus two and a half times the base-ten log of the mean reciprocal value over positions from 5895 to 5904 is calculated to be 1.75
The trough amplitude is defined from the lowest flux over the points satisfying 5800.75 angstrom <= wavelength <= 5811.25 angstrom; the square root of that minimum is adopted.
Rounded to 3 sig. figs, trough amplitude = 2.39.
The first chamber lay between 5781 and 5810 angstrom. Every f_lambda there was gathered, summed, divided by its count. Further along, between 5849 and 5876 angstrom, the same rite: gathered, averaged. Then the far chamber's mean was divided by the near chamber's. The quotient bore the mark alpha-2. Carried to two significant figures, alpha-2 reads 0.97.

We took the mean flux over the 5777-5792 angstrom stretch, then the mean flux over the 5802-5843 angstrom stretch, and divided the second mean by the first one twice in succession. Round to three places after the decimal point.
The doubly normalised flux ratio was 0.190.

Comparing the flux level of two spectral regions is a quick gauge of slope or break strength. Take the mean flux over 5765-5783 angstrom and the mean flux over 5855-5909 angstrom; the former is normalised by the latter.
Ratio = 1.10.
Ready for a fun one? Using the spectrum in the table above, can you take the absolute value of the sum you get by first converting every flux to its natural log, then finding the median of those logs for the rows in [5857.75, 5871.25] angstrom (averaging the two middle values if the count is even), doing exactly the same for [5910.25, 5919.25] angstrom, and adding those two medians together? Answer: 3.47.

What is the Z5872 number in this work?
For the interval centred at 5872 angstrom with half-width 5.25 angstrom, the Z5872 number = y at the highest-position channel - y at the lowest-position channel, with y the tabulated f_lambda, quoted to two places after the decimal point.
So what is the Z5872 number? 0.14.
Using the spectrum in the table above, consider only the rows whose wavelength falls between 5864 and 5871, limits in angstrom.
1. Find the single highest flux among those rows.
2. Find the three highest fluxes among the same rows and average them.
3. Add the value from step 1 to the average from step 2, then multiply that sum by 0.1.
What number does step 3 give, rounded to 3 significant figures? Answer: 1.14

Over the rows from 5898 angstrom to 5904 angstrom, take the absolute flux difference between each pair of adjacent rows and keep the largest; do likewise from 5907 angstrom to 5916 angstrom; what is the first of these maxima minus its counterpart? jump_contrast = -0.18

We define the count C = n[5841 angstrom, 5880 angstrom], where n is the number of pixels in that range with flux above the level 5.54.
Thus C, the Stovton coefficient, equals 22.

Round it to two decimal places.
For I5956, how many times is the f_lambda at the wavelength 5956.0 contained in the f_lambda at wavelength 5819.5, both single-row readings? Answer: 1.06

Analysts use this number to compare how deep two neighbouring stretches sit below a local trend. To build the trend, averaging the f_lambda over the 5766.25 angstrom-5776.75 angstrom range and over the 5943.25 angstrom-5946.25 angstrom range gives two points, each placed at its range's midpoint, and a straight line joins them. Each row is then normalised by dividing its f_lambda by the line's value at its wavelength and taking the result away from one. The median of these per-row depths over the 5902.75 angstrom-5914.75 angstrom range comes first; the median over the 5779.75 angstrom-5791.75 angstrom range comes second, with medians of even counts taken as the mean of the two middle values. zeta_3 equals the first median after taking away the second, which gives -0.032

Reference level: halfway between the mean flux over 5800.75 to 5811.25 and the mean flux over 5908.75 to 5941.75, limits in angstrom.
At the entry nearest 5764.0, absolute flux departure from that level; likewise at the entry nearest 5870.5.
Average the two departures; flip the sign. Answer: -0.11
